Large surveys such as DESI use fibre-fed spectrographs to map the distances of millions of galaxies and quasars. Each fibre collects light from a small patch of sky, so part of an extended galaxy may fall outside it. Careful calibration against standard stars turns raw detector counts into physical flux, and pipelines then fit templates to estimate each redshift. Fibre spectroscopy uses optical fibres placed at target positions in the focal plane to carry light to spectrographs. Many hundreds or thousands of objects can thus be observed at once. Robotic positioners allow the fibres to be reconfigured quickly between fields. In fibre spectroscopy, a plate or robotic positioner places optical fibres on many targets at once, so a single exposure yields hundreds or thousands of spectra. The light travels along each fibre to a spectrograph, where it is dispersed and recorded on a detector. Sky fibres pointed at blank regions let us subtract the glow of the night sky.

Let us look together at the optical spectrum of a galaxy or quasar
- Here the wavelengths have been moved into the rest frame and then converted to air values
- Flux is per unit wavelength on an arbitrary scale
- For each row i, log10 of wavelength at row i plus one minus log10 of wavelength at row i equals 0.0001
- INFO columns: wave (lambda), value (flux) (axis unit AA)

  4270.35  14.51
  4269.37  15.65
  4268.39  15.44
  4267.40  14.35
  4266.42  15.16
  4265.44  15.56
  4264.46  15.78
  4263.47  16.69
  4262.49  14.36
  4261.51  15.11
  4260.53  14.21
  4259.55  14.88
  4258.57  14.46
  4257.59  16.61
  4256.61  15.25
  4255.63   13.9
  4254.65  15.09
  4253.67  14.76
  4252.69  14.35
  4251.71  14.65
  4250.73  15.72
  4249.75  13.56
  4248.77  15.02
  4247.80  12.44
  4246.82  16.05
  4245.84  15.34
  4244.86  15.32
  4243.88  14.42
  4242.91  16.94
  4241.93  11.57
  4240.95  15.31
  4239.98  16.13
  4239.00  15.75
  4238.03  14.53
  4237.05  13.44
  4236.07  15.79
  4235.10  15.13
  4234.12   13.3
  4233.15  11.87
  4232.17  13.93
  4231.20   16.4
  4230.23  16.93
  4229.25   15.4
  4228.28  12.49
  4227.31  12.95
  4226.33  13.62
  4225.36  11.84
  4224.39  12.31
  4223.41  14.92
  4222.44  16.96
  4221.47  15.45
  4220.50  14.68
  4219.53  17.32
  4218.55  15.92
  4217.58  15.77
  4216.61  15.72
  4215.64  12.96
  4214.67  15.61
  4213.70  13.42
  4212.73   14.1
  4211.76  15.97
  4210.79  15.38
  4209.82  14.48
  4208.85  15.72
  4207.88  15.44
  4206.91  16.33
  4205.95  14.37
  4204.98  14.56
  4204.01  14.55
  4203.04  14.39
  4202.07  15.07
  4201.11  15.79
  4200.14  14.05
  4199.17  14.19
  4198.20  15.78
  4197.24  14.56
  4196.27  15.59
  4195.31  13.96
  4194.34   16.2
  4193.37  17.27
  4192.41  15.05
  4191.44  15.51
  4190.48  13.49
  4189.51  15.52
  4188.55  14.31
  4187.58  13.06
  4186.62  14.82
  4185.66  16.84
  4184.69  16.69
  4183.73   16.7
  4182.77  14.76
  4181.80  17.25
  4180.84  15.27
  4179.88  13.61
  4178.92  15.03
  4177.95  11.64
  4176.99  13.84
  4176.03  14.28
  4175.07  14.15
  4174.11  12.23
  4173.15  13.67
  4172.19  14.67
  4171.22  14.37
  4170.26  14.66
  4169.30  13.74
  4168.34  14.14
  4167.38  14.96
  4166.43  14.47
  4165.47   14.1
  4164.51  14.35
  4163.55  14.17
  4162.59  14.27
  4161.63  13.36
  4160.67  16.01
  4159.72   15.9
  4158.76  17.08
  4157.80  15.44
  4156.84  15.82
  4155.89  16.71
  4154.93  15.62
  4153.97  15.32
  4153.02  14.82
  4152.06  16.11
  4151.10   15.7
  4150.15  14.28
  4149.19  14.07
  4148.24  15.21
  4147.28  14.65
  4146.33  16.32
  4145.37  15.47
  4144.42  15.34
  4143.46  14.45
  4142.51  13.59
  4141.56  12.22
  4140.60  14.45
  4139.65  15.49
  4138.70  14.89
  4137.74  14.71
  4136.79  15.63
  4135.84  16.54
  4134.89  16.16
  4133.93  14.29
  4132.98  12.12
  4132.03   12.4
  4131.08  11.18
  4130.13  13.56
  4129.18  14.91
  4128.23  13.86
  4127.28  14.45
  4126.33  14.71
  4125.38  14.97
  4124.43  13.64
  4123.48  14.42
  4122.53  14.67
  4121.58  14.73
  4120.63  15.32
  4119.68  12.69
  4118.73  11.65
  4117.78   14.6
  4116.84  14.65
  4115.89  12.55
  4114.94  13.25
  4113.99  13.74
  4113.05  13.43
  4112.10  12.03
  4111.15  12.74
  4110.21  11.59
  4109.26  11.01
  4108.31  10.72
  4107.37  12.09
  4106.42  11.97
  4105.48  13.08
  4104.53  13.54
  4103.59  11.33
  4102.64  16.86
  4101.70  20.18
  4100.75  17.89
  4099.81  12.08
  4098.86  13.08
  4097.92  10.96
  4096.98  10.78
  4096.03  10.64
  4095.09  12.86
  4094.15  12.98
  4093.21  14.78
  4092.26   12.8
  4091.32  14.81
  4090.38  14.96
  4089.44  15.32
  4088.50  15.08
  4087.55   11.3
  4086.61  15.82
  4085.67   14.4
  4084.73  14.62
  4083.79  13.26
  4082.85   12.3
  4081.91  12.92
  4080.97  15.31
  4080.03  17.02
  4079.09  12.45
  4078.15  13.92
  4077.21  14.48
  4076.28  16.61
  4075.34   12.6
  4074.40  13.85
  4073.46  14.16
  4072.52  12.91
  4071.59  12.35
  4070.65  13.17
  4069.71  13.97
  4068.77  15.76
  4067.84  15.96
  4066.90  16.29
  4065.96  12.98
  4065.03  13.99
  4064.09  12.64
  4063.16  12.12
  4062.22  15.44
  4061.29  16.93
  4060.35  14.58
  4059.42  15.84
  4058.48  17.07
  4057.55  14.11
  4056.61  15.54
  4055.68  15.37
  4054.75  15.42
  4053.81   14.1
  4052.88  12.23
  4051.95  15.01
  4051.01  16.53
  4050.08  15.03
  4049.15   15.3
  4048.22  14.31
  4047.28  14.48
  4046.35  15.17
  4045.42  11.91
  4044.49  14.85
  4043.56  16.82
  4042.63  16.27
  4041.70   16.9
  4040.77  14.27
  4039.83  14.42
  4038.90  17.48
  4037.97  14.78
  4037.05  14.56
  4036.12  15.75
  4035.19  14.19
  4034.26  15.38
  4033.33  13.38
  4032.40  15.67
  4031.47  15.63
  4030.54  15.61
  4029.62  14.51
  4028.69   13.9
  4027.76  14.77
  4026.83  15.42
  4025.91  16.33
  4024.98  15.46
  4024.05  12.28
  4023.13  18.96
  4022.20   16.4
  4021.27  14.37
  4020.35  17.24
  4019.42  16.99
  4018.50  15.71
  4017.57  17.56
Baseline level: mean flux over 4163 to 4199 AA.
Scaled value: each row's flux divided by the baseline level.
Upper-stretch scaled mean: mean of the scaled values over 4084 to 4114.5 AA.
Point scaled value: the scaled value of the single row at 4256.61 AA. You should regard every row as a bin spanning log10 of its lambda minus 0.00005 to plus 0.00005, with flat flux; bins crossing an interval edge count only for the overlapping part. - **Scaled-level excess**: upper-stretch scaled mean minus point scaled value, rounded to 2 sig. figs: -0.12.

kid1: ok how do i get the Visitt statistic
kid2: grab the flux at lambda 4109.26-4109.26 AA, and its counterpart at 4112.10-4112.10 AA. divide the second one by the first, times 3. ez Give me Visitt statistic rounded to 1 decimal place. 3.3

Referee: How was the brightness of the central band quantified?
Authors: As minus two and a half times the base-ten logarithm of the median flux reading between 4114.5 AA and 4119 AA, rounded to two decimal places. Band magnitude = -2.81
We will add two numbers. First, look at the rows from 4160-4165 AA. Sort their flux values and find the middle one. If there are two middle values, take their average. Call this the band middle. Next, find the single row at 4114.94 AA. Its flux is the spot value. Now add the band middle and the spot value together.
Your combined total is 27.5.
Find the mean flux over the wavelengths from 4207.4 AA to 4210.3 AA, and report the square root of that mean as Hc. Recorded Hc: 3.90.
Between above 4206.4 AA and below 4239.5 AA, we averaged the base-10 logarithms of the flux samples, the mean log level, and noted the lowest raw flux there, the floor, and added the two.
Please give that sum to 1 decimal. 13.0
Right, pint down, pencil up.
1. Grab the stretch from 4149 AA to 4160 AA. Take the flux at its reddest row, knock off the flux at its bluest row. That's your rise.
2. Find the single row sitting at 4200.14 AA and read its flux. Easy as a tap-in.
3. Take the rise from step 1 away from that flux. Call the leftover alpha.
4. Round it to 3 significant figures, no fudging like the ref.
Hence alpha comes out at 12.2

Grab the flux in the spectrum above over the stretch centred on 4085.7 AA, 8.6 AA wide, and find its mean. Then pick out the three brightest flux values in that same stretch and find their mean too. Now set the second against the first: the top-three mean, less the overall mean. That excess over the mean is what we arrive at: 1.5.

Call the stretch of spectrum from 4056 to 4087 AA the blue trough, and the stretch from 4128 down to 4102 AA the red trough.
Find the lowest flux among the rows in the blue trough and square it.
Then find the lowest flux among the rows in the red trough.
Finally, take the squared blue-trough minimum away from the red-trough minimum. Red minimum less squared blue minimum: -136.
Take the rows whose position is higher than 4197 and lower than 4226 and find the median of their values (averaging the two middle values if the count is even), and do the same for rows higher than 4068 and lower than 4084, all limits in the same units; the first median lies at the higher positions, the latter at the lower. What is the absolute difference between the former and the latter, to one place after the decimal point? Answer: 1.1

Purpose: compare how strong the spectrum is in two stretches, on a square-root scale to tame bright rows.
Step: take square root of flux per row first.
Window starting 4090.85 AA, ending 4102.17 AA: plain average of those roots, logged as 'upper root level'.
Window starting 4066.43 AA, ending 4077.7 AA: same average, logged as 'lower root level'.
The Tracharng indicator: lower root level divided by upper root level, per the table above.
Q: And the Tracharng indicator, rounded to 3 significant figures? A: 1.03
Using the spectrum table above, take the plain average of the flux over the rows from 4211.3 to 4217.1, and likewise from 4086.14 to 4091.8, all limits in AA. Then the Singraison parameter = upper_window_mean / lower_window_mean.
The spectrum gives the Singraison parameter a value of 1.006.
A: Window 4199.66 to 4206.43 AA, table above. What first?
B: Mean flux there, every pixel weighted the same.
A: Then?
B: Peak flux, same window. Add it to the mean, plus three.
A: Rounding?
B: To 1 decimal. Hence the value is 33.5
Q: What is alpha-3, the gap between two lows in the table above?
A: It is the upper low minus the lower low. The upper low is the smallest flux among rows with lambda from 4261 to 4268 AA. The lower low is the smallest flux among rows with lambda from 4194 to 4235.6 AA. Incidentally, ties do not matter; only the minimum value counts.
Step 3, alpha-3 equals 2.5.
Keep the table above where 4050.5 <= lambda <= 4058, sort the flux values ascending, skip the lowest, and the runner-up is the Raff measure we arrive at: 14.1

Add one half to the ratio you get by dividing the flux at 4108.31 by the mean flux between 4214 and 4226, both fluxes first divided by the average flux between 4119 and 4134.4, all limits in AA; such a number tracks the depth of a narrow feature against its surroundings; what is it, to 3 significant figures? 1.22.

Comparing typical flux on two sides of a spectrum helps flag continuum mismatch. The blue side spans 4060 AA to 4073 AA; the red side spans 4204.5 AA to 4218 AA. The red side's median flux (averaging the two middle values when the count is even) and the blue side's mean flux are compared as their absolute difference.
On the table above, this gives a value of 1.2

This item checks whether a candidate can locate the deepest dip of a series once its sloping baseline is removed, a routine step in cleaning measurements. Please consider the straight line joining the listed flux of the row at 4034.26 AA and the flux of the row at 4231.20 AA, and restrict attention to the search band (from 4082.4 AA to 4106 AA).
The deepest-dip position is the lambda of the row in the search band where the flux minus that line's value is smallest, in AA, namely 4096.03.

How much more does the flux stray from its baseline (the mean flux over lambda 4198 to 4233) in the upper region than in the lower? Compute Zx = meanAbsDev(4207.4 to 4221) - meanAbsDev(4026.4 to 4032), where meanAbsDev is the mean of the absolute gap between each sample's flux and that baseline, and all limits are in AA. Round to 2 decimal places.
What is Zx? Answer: 0.41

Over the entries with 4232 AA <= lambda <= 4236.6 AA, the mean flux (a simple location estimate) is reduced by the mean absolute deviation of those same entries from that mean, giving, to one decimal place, 12.8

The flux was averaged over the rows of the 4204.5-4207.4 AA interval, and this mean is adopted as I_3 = 15.1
